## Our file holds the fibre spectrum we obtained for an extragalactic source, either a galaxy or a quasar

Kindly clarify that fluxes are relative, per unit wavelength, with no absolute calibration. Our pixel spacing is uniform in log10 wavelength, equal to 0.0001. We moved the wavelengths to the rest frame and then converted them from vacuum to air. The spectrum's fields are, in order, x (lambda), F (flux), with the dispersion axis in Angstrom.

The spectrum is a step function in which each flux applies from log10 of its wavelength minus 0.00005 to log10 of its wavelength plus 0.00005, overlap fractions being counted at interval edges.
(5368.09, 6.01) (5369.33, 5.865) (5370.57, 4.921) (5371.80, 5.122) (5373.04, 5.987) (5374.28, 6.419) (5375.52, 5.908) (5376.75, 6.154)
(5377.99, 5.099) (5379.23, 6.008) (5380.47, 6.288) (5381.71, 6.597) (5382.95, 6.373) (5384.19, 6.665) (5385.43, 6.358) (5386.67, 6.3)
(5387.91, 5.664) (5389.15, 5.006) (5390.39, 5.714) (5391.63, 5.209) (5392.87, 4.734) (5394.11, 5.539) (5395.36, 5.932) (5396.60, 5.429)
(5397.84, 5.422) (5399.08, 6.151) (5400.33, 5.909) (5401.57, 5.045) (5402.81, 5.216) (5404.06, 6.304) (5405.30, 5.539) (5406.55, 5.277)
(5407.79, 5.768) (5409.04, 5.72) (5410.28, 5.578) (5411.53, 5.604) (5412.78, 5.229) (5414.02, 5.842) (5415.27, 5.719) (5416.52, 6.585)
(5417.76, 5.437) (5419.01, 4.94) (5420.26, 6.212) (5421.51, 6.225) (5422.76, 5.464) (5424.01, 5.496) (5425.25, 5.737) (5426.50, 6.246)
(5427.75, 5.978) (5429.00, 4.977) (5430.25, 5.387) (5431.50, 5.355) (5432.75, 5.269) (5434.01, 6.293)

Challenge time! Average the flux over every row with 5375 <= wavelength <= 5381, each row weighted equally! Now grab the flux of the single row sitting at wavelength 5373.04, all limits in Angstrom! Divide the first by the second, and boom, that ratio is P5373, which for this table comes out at 0.98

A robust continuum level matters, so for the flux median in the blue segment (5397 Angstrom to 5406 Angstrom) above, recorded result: 5.5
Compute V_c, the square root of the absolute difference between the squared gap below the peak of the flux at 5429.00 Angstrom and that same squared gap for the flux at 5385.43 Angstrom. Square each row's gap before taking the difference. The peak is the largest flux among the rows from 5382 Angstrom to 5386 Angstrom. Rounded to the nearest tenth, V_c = 1.7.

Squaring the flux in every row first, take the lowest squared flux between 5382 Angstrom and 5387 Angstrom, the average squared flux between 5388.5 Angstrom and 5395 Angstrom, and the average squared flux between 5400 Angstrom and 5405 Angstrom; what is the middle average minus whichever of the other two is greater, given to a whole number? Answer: -12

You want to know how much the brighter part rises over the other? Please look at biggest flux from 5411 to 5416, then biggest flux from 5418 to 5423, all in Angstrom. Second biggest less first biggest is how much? 0.4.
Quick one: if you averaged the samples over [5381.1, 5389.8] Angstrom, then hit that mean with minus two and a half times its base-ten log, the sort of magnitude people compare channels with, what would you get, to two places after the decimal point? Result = -1.97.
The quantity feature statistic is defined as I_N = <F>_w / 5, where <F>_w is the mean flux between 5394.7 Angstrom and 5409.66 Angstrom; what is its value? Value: 1.13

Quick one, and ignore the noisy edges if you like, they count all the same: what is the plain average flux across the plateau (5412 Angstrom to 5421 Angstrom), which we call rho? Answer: 5.71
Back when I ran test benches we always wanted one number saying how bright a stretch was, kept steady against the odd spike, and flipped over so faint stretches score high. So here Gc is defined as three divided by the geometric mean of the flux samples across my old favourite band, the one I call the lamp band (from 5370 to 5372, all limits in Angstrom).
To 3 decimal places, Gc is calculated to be 0.598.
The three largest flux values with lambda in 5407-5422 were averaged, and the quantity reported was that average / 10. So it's 0.634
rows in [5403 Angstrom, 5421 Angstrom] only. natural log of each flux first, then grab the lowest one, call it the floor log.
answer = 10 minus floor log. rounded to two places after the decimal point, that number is 8.40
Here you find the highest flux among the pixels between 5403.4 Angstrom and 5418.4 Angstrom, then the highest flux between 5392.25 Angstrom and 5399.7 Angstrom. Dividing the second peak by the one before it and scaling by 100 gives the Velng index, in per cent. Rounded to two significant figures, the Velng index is 93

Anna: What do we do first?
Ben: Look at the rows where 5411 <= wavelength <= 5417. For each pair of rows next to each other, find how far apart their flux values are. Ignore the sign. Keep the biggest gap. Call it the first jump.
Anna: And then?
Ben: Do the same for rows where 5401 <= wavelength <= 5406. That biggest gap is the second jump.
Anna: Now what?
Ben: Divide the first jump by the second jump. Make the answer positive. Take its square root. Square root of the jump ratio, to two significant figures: 0.89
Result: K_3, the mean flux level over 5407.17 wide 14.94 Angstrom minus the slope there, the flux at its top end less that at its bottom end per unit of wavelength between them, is 5.59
